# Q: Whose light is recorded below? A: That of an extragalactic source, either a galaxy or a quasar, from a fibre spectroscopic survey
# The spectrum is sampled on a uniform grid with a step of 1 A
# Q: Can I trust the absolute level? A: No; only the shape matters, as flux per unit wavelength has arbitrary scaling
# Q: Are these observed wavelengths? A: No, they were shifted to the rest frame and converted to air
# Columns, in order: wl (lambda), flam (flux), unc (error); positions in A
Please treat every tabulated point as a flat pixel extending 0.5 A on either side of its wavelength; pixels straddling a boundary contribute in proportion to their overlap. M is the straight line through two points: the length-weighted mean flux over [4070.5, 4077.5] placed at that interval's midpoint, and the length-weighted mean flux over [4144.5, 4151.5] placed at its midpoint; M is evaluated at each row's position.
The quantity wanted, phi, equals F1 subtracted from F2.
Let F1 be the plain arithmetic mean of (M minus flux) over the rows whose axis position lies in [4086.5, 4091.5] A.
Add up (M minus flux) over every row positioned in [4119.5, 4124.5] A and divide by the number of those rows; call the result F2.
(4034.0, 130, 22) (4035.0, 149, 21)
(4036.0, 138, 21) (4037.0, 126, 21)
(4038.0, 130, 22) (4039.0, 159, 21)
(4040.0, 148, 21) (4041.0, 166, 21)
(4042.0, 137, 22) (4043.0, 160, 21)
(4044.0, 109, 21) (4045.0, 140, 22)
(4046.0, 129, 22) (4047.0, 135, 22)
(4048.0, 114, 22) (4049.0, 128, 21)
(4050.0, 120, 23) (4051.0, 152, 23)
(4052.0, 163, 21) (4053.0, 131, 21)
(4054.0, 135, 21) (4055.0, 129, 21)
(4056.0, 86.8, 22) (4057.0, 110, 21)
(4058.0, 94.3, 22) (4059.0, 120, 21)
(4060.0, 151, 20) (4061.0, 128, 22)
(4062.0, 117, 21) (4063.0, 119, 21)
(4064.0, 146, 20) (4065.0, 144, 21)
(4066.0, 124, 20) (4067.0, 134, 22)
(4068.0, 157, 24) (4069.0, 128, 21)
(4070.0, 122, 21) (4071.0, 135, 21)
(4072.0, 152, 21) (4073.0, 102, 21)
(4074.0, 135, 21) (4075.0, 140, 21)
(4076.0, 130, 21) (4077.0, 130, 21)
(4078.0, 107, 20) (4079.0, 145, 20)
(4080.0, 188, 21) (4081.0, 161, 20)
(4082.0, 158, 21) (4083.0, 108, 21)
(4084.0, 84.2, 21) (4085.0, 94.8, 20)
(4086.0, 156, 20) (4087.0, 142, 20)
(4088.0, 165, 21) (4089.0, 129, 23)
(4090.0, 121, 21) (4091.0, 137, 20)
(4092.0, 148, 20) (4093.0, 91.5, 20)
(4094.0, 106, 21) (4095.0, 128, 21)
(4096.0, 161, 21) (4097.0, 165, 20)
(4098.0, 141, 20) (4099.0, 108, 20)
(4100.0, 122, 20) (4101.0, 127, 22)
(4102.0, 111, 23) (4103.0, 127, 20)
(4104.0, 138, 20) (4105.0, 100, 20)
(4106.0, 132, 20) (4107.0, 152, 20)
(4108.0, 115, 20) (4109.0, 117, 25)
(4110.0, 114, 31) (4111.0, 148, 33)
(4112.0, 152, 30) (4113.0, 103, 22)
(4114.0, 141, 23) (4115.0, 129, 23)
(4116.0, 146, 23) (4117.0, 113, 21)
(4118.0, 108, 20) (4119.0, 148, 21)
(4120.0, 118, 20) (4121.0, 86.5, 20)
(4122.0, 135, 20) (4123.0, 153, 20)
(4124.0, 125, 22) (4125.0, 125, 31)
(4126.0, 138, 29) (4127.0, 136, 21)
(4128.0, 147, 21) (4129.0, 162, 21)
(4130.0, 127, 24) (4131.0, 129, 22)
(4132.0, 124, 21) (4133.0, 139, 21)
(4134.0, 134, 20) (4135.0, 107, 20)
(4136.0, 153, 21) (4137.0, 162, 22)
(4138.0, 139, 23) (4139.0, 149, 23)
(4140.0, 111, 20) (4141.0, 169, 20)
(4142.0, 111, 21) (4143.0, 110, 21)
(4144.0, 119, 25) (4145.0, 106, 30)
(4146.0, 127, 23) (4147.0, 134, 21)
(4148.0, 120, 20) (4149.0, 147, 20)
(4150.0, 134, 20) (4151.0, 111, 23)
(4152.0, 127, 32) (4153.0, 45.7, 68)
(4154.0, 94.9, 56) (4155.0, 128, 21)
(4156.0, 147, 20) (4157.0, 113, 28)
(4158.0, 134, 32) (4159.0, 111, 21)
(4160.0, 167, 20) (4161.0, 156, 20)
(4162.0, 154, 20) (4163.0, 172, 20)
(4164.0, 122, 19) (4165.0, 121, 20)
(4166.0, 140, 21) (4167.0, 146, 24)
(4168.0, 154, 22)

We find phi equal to 12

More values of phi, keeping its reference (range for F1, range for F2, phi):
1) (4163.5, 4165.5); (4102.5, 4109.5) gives 1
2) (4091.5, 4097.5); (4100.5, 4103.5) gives 11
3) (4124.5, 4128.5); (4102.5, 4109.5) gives 12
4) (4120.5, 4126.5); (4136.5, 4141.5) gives -20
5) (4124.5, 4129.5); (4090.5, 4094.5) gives 24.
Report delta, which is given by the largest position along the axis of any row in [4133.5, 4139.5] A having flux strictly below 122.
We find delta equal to 4135.0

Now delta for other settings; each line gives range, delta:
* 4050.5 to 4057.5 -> 4057.0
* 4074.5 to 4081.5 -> 4078.0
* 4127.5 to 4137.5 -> 4135.0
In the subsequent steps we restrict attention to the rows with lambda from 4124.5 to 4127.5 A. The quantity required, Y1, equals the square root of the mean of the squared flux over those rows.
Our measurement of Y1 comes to 133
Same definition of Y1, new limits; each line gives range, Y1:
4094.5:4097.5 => 152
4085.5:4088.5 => 155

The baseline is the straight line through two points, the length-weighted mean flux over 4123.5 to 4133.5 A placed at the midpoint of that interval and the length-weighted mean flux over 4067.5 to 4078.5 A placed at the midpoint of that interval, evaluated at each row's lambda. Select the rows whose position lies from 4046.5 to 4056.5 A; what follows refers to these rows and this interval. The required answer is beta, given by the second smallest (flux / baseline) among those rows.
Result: 0.89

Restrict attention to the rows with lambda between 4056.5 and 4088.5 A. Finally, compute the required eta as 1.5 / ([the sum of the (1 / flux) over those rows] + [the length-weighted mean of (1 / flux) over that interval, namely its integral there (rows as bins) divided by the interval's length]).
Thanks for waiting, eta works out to 5.8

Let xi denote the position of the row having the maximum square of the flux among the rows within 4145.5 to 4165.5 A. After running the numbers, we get 4163.0 A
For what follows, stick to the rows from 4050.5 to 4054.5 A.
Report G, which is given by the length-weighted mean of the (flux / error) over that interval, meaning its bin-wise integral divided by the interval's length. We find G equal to 6.8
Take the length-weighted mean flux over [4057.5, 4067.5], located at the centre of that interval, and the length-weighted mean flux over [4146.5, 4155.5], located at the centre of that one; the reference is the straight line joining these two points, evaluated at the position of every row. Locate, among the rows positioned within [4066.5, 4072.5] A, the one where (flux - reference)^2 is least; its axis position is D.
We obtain 4069.0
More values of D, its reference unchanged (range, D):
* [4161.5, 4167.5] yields 4165.0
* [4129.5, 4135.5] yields 4132.0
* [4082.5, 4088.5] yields 4083.0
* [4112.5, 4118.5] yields 4117.0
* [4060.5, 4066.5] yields 4061.0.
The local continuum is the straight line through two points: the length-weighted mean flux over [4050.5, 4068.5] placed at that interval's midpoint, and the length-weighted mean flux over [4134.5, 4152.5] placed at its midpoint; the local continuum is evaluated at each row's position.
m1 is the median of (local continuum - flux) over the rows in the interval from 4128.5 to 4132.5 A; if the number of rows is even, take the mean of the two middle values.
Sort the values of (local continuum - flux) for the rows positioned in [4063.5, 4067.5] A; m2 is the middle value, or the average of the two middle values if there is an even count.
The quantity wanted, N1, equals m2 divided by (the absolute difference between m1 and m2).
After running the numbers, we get -0.83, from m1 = 2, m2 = -9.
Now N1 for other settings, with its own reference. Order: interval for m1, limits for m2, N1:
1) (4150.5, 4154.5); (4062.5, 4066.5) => -0.13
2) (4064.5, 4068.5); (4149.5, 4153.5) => 0.55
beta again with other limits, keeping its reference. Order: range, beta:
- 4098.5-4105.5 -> 0.81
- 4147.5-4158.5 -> 0.69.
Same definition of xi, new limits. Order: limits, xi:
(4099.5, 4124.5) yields 4123.0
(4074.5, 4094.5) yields 4080.0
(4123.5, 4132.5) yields 4129.0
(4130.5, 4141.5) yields 4141.0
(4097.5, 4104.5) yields 4098.0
